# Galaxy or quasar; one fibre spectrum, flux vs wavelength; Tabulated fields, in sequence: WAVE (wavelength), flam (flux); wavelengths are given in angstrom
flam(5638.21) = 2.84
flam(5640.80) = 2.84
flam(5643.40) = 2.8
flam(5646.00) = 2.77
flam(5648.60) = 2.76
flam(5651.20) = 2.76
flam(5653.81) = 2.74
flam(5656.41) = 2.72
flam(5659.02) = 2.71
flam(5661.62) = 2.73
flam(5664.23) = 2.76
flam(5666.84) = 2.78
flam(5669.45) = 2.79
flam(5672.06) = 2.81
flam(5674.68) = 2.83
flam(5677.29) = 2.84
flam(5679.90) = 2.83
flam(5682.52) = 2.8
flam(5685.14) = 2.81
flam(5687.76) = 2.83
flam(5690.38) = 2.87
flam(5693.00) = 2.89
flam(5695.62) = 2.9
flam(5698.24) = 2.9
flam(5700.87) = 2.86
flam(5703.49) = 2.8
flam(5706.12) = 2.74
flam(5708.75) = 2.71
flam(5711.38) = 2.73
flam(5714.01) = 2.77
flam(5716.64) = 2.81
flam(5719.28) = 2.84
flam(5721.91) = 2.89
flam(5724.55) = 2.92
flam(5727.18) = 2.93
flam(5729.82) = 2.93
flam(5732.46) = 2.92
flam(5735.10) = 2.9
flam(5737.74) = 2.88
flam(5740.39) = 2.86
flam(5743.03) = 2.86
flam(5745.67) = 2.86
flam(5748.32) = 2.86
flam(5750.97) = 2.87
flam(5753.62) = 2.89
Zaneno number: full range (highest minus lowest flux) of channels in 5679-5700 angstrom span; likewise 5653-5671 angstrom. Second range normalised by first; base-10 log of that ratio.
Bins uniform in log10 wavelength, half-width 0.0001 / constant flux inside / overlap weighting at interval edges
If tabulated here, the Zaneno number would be -0.10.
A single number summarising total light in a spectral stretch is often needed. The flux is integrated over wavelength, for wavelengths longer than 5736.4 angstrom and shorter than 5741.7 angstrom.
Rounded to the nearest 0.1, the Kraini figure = 15.2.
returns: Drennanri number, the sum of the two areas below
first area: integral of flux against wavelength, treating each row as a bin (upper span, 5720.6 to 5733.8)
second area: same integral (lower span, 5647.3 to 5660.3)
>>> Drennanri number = 74.1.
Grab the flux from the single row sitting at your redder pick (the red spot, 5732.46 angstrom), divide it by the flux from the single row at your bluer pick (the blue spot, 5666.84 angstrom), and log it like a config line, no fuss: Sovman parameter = 1.05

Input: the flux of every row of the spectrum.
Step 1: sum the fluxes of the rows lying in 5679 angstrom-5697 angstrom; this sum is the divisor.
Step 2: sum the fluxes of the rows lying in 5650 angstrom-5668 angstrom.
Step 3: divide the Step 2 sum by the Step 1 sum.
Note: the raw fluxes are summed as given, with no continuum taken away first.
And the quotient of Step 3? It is 0.963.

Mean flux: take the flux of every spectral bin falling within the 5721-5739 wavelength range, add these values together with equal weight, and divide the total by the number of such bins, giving 2.91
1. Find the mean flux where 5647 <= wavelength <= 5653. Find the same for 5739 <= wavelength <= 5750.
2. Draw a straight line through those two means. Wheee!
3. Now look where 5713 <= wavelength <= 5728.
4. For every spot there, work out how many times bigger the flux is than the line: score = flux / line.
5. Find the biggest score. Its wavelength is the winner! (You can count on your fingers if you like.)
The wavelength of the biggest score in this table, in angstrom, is 5727.18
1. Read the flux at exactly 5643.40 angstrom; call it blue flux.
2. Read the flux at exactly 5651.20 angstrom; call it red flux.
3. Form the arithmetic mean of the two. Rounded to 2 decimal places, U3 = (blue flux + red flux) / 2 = 2.78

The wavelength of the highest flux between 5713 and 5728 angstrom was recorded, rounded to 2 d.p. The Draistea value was 5727.18 angstrom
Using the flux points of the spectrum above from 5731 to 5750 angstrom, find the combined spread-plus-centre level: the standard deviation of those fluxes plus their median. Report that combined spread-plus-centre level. 2.88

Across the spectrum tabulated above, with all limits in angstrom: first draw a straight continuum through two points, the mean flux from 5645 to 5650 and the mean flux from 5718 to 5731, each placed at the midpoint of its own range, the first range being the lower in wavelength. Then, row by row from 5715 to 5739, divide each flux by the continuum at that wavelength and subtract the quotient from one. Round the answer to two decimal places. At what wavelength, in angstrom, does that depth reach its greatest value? 5716.64 angstrom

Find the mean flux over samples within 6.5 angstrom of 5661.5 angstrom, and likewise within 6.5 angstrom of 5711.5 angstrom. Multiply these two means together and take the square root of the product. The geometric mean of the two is 2.75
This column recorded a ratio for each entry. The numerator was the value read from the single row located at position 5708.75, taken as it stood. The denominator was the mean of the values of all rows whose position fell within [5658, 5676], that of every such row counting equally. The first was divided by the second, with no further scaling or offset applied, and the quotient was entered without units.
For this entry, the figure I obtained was 0.98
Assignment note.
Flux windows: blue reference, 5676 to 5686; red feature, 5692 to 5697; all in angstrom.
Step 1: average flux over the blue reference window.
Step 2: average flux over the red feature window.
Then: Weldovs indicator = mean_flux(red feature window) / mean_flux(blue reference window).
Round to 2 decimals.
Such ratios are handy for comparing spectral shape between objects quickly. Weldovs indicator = 1.03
